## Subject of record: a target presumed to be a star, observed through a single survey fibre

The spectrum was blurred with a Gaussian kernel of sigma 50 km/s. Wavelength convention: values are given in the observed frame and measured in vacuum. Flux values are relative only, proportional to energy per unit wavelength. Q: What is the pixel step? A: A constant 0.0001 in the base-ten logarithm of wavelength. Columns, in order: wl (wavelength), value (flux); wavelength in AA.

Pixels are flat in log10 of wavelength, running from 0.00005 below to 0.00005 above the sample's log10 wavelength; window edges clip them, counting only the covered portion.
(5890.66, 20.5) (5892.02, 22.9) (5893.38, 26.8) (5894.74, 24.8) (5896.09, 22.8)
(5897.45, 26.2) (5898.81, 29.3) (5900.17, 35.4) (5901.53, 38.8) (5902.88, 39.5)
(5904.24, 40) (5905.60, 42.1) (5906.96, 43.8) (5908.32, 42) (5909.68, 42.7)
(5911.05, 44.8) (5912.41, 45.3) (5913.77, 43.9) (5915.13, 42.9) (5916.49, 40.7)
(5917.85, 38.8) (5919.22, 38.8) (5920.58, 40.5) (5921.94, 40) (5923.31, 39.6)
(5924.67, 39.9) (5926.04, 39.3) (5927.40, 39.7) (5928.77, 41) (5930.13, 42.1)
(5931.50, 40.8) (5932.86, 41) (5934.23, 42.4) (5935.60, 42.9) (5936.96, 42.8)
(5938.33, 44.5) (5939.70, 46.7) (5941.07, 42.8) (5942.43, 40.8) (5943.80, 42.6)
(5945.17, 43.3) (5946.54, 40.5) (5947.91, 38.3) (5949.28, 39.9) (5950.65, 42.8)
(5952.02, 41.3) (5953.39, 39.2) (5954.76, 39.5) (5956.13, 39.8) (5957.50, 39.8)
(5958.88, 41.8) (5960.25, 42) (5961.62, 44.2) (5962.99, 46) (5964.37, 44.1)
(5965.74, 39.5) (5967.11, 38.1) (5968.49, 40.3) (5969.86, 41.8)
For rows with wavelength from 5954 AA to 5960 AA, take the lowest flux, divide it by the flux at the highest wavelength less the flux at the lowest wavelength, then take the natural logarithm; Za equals 2.8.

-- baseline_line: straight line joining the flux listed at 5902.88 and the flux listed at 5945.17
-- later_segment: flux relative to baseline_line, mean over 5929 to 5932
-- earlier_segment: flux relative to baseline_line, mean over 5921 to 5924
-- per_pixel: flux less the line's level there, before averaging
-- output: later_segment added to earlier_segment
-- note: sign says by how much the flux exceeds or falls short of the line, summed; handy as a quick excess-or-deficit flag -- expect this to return -2.0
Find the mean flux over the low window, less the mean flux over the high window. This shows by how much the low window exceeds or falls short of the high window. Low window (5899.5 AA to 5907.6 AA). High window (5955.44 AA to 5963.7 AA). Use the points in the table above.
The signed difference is -2.3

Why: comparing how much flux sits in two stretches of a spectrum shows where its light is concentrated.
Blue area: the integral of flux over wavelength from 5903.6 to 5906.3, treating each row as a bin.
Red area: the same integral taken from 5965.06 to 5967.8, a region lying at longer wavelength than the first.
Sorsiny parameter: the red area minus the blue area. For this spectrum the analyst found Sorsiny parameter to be -5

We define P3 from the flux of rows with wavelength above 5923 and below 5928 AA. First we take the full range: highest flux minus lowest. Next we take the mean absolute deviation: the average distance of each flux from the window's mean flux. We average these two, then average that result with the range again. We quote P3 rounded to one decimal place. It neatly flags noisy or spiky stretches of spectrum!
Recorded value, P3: 0.5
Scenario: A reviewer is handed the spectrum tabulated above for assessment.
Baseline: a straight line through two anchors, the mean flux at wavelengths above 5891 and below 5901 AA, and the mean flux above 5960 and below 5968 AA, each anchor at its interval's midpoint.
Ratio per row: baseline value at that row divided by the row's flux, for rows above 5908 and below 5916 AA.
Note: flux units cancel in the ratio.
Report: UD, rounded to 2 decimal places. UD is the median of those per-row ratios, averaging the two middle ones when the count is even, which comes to 0.70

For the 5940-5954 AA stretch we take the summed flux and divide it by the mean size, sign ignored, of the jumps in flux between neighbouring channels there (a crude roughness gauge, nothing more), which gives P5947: 210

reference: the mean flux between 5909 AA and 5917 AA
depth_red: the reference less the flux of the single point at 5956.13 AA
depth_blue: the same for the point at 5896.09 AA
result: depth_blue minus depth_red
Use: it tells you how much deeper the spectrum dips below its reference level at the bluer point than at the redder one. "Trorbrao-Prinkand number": 17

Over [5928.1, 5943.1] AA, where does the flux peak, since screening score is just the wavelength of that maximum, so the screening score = 5939.70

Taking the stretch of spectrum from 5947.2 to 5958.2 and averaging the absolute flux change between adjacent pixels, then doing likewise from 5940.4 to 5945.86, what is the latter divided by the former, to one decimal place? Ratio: 1.2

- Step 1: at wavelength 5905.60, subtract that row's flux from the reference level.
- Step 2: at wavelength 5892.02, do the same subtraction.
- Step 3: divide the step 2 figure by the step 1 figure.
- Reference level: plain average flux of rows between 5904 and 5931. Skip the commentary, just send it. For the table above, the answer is -26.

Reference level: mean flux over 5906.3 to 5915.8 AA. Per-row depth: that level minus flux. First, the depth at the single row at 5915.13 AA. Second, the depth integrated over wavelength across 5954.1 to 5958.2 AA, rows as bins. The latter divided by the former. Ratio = 22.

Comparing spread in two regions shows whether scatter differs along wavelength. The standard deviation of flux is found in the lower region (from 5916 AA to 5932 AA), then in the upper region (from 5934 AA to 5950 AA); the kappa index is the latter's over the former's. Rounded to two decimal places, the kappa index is 2.28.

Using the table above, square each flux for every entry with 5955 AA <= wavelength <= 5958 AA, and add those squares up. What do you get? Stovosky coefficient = 3168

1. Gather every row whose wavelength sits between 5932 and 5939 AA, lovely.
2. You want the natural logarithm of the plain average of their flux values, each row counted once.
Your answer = 3.75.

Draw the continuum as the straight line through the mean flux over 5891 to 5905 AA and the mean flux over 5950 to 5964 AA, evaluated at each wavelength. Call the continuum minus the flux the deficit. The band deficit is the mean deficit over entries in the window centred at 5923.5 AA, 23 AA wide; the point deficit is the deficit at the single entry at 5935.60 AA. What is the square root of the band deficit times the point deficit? 5.4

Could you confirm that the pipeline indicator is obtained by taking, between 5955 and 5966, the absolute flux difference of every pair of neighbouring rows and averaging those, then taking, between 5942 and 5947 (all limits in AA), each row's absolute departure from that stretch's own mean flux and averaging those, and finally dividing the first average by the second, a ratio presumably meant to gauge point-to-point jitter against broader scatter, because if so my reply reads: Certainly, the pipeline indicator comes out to 1.6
